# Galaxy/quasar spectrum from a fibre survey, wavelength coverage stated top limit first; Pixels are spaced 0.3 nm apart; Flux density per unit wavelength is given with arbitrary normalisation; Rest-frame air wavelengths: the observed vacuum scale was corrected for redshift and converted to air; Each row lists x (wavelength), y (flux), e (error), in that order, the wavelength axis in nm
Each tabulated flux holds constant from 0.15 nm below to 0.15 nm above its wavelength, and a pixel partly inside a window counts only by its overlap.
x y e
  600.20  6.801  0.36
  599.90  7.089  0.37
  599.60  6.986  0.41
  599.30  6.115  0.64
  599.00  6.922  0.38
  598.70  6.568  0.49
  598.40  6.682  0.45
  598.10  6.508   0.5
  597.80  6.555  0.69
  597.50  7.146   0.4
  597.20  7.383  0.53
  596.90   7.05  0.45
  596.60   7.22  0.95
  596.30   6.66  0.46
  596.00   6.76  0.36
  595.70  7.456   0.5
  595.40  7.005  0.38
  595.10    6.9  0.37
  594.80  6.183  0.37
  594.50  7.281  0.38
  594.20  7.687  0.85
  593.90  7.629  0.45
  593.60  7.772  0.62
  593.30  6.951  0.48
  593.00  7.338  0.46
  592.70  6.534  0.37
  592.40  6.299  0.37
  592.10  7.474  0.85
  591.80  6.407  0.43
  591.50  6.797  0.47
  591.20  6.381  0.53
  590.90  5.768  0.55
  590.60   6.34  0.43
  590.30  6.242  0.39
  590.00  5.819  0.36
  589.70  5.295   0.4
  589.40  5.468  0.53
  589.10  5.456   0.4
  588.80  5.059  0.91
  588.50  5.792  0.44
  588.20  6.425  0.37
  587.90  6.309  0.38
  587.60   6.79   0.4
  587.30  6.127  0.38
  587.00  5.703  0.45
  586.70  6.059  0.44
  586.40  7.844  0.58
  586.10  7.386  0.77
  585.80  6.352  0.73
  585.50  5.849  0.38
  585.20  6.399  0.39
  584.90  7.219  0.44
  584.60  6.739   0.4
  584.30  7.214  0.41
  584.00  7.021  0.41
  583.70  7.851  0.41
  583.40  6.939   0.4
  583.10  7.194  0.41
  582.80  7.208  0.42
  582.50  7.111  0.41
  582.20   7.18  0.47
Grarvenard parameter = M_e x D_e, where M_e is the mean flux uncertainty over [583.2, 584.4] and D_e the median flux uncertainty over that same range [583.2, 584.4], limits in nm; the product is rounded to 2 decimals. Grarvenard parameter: 0.17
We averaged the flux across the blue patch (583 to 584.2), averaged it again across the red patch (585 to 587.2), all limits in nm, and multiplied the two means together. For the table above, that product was 47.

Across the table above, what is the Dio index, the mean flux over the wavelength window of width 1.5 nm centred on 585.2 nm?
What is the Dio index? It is 6.51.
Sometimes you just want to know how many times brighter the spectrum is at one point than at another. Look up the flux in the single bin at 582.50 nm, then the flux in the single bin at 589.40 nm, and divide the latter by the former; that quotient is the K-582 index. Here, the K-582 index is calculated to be 0.77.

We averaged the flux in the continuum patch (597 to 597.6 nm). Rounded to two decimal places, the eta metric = 7.26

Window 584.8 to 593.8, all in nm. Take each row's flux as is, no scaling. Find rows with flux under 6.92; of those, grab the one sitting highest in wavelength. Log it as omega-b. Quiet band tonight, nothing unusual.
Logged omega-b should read 592.70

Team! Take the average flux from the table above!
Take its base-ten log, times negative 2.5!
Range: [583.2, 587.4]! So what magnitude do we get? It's -2.08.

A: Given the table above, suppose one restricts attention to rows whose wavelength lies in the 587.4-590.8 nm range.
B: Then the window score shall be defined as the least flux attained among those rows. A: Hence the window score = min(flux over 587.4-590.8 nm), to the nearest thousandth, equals 5.059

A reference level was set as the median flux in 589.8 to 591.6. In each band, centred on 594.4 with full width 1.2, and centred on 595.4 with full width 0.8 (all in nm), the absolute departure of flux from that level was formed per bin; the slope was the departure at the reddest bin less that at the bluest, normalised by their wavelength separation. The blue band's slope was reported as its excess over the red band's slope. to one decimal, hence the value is -2.3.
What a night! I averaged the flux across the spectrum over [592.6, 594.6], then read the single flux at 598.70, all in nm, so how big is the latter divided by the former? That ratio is 0.90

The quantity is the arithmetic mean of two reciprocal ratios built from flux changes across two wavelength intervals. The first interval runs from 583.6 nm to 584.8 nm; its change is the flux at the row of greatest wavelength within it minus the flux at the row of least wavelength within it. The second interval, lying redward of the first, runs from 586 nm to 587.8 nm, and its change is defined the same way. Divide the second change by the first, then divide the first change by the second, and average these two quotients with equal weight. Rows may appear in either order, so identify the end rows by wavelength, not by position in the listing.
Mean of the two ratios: 1.2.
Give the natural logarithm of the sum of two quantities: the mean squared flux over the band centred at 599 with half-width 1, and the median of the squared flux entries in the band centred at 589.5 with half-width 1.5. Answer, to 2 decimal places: 4.36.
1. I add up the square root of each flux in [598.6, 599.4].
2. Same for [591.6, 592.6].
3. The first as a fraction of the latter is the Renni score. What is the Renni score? 0.99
